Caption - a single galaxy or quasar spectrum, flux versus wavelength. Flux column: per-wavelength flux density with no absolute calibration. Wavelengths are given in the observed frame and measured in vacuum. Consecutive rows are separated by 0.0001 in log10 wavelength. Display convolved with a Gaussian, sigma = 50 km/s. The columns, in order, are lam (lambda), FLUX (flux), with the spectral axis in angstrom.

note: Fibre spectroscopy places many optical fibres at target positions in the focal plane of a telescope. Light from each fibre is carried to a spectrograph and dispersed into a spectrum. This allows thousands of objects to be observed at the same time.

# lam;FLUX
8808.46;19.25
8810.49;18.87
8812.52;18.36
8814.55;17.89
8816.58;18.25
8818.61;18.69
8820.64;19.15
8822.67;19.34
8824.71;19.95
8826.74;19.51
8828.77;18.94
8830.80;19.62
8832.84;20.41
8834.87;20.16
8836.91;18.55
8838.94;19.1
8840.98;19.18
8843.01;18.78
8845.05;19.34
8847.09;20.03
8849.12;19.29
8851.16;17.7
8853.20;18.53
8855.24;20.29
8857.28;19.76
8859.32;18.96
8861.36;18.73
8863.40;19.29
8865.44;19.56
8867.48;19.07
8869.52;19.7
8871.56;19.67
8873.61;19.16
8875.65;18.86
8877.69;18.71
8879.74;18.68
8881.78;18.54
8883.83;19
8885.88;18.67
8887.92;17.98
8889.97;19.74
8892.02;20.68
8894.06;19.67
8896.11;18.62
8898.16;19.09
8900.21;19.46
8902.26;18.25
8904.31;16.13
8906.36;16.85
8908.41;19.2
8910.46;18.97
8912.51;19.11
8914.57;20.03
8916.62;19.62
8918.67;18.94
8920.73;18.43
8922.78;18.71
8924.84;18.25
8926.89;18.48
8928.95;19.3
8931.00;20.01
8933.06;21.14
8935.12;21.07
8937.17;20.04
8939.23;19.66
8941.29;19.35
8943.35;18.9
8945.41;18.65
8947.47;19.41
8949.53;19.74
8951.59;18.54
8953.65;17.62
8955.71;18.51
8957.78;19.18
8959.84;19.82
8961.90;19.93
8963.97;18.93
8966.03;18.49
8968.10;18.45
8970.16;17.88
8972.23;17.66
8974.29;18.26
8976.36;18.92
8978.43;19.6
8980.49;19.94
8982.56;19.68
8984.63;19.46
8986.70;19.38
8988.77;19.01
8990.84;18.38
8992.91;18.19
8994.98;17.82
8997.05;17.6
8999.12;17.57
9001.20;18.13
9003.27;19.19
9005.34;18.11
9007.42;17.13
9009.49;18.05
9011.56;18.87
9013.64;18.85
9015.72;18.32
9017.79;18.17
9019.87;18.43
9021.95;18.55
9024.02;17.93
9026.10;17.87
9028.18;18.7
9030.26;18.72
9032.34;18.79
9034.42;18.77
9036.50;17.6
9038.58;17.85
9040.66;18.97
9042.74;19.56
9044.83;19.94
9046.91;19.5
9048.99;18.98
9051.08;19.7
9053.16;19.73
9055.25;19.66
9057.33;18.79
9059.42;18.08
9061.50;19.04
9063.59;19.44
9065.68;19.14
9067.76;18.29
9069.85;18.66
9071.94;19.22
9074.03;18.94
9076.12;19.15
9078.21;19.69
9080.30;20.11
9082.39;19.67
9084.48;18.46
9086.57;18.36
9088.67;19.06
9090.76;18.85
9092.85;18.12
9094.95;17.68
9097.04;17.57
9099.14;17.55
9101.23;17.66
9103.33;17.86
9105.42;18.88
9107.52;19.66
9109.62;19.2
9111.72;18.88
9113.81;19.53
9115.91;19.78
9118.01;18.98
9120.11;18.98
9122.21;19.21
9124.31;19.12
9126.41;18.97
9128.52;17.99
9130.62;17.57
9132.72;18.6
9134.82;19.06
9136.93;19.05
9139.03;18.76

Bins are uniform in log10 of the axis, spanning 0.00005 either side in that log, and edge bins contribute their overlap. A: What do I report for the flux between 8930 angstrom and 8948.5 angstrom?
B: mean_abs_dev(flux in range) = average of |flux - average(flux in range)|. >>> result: 0.7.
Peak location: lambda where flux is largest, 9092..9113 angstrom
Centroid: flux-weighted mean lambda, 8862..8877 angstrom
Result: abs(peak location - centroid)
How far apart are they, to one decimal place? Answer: 238.0 angstrom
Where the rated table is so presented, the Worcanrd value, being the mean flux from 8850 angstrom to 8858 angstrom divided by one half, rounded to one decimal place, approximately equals 38.1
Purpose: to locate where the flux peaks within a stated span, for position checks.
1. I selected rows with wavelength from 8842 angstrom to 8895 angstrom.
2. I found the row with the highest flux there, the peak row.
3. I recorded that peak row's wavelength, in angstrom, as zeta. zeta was 8892.02 angstrom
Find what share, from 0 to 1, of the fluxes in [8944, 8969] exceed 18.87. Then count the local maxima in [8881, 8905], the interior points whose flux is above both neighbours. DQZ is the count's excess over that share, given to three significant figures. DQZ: 2.50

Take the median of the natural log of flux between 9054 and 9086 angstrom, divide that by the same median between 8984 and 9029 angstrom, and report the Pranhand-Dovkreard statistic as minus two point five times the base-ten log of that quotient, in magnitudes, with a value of -0.02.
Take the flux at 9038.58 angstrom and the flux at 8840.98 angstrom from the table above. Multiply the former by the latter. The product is 342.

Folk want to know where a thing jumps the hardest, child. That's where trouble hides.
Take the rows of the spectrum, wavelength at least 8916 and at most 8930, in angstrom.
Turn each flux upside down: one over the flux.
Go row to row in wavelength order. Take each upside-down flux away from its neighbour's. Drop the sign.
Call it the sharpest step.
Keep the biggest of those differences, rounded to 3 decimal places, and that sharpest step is 0.002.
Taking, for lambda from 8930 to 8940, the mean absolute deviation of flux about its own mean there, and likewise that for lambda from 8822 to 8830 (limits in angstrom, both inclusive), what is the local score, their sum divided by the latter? 2.96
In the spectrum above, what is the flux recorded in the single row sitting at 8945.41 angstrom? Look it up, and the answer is 18.65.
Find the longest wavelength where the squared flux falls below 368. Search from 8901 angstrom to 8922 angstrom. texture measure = 8920.73 angstrom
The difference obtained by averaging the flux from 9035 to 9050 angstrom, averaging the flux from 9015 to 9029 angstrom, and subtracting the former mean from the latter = -0.63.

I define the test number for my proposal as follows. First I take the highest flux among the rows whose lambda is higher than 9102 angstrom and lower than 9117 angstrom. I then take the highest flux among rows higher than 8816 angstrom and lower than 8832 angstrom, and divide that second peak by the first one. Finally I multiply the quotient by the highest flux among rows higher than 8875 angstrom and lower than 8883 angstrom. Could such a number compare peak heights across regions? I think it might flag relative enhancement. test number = 19.0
